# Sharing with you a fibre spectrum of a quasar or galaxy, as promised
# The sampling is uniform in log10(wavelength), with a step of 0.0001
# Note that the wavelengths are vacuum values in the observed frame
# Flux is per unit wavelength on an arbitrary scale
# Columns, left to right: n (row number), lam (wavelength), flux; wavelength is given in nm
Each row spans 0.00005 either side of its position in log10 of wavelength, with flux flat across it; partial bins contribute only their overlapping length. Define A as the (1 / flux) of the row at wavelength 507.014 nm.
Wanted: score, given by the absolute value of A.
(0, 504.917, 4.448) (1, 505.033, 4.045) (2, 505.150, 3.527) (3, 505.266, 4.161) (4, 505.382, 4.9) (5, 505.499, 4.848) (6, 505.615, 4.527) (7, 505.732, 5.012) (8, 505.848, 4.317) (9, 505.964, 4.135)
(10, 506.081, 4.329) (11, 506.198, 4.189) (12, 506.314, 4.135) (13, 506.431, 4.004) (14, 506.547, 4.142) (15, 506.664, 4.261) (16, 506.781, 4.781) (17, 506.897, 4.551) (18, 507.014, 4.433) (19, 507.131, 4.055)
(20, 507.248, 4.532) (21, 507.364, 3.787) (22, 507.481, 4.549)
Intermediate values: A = 0.226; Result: 0.226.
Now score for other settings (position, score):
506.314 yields 0.242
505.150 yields 0.284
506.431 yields 0.250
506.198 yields 0.239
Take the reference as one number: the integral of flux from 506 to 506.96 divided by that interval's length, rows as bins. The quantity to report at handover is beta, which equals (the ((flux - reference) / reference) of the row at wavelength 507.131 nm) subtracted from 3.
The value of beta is 3.06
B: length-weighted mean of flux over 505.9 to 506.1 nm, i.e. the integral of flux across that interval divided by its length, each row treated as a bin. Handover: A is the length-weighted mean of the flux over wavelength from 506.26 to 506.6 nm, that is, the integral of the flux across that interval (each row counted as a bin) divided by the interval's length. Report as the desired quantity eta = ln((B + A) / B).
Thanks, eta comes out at 0.679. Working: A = 4.10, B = 4.22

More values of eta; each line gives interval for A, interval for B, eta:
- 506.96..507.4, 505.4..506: 0.651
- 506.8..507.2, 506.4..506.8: 0.708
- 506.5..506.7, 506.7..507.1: 0.655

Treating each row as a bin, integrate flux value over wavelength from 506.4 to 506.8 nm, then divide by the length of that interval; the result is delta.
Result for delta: 4.3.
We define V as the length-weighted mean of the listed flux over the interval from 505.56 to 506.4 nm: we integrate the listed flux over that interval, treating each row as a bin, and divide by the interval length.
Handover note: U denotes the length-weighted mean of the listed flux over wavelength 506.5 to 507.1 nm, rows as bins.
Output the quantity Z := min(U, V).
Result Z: 4.36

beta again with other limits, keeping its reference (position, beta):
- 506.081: 2.99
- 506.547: 3.04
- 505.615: 2.95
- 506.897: 2.94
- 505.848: 2.99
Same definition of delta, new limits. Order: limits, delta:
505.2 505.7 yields 4.6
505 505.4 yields 4.1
